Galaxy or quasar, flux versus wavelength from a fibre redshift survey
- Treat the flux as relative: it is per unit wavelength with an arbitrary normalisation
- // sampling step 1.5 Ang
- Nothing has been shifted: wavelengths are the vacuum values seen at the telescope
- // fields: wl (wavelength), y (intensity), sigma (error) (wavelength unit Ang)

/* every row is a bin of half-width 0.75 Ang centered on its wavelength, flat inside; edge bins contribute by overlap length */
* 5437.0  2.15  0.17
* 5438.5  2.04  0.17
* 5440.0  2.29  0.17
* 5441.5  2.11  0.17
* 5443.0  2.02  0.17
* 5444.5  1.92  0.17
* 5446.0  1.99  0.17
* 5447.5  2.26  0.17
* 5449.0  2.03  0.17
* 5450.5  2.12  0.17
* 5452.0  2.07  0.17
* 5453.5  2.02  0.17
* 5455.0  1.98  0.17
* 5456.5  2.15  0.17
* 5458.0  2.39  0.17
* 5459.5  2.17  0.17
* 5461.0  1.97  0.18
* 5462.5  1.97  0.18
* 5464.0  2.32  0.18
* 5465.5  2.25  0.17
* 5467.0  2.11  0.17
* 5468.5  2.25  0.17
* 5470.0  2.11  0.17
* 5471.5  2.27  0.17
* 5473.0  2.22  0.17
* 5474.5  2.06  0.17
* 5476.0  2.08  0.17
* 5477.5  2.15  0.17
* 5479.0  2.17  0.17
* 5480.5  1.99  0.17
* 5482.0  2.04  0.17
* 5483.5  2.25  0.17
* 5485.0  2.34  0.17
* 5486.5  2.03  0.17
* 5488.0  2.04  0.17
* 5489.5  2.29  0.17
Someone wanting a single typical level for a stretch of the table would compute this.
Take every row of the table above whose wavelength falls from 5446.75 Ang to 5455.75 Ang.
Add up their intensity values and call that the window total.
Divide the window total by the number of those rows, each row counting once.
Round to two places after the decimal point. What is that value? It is 2.08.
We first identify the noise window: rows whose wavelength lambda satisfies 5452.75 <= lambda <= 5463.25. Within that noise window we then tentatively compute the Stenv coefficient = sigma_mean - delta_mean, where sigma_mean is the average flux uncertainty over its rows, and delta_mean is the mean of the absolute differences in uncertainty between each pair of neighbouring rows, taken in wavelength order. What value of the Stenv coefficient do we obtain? 0.171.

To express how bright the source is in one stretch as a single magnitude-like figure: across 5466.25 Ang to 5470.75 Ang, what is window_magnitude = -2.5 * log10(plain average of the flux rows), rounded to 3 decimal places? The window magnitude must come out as -0.834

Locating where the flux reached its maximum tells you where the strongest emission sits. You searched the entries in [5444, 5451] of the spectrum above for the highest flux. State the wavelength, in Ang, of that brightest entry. 5447.5 Ang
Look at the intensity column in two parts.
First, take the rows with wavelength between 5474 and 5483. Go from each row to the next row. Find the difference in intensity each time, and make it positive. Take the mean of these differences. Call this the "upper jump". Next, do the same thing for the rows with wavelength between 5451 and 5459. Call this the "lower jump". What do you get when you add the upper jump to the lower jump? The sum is 0.193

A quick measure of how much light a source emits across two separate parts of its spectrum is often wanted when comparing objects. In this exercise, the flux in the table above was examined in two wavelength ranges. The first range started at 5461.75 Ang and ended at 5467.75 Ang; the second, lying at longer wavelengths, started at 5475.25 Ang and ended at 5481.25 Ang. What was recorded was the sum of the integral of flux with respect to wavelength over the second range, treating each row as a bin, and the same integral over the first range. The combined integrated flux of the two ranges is 25.6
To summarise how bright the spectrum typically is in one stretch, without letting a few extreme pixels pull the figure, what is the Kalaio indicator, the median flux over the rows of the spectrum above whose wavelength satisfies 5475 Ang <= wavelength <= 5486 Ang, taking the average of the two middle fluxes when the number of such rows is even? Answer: 2.15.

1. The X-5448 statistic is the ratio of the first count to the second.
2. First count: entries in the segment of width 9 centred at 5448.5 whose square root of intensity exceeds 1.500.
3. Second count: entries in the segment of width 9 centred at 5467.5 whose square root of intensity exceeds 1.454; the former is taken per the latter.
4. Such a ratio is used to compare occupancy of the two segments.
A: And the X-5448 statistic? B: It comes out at 0.25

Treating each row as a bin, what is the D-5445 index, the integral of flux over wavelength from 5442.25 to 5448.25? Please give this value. 12.3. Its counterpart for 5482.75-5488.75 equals 13.0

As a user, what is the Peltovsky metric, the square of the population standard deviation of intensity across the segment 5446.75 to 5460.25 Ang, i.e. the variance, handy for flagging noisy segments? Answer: 0.0150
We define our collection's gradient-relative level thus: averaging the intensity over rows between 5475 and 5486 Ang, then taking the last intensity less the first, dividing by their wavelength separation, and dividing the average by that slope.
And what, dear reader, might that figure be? 74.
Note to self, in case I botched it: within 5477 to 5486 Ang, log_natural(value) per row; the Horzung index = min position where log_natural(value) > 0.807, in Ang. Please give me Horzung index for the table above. 5483.5 Ang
